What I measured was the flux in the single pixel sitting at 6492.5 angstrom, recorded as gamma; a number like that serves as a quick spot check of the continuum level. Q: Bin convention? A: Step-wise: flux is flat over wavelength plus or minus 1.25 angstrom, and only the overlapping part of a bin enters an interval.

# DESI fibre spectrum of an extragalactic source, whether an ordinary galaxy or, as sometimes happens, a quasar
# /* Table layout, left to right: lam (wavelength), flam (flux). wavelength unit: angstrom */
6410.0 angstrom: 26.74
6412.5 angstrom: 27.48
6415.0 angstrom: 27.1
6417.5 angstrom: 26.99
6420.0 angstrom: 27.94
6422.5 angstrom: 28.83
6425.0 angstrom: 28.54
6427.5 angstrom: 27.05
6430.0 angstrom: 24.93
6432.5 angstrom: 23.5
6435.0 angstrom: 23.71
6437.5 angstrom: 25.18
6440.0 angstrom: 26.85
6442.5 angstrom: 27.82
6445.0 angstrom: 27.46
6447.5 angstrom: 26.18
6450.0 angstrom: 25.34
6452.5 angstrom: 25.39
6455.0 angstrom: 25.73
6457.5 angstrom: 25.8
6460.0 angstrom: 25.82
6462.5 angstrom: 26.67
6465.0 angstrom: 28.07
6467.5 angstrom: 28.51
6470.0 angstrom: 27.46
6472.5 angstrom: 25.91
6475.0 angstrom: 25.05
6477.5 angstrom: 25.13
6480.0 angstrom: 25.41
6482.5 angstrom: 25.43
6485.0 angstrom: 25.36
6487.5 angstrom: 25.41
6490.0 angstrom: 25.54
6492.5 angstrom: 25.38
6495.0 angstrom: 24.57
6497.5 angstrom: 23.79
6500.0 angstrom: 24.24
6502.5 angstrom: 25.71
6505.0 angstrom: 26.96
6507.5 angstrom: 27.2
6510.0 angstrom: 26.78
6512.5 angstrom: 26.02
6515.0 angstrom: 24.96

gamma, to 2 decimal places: 25.38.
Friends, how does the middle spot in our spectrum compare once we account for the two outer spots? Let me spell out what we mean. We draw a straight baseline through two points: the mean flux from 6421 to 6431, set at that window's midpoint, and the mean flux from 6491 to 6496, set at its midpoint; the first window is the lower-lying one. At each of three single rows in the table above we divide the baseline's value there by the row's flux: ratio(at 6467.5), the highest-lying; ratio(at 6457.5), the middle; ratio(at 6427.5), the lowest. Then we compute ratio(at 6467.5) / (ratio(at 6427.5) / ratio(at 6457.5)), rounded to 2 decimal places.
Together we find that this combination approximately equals 0.92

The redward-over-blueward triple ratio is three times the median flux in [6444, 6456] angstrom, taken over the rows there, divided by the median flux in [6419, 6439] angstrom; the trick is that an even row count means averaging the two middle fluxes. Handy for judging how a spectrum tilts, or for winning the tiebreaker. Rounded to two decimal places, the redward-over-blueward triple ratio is 2.96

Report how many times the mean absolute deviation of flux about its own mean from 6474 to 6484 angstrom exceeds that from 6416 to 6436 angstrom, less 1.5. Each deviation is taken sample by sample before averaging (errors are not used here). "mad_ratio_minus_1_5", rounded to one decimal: -1.4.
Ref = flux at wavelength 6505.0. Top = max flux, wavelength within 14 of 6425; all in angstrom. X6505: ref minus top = -1.9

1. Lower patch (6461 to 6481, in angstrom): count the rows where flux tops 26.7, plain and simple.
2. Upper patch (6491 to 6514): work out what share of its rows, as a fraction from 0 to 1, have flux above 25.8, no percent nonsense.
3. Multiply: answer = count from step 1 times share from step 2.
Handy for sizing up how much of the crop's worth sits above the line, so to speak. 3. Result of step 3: 1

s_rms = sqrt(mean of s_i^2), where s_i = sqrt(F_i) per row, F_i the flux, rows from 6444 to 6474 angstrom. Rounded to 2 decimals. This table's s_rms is 5.15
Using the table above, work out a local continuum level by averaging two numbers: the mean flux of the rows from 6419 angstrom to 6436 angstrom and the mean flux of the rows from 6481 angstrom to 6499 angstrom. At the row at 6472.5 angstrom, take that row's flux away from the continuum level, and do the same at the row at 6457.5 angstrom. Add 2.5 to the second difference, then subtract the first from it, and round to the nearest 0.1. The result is 2.6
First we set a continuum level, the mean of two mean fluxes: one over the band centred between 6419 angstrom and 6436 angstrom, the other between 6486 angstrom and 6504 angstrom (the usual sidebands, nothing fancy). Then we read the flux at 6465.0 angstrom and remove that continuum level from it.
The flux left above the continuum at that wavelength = 2.4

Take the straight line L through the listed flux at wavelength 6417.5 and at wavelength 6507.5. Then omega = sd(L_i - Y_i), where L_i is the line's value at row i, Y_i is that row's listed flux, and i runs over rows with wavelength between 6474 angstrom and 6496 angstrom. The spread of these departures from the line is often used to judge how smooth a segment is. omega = 0.3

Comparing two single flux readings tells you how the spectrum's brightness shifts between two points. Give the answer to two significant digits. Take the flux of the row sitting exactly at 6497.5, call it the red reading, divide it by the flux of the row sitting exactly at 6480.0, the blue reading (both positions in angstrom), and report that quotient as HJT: 0.94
